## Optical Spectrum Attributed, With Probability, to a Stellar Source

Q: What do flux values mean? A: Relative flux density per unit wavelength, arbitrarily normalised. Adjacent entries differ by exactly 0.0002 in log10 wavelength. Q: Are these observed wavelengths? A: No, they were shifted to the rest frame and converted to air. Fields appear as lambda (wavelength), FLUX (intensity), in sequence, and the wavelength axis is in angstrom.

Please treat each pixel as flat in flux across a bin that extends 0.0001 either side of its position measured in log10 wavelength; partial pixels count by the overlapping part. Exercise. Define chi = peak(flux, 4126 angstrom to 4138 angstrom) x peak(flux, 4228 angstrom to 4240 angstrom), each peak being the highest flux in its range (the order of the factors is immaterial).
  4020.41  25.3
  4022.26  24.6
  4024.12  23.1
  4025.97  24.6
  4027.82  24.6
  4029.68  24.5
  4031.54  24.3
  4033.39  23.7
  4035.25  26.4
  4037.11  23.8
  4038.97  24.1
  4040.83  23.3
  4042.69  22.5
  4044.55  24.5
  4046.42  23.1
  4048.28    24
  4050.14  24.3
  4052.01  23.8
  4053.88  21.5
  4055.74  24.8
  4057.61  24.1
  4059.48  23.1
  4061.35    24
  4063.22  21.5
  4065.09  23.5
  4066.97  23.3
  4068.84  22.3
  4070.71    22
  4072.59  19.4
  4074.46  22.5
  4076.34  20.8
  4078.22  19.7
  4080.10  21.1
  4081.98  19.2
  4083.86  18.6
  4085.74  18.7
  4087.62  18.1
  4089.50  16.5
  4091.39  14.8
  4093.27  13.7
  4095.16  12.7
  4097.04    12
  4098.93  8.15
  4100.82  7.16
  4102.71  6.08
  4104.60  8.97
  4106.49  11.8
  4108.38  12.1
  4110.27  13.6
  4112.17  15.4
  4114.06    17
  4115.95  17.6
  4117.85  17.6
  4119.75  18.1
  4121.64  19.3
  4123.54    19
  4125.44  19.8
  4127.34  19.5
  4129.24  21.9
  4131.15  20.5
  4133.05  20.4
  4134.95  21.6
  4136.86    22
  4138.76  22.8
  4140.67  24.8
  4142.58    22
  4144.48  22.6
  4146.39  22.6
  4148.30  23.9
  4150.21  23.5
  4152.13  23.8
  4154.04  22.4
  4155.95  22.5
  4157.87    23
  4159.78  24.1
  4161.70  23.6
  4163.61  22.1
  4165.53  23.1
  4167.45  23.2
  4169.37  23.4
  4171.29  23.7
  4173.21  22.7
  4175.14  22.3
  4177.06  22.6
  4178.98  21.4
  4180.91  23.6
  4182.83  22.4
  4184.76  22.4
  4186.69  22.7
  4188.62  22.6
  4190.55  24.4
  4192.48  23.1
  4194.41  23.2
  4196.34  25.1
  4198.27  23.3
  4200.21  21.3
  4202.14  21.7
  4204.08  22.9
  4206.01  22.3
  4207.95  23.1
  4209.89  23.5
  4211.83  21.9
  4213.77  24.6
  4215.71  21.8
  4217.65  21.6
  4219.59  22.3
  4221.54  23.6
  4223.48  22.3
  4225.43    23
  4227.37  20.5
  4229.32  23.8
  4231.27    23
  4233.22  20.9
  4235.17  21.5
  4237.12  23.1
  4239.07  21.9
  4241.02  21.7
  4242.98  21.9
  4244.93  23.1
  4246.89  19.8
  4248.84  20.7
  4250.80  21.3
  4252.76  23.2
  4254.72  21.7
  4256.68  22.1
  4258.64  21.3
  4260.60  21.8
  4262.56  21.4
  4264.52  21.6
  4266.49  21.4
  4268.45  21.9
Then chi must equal 524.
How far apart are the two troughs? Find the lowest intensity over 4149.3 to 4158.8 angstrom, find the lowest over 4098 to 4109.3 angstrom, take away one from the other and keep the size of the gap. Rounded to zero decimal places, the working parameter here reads 16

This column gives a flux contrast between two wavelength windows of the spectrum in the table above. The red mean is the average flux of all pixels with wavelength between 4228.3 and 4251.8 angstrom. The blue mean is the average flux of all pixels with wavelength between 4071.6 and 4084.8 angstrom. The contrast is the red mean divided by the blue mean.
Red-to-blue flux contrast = 1.08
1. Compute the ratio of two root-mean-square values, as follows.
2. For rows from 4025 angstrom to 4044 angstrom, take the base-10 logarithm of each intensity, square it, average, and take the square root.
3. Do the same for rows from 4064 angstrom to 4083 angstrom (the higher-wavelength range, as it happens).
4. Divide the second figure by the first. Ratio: 0.96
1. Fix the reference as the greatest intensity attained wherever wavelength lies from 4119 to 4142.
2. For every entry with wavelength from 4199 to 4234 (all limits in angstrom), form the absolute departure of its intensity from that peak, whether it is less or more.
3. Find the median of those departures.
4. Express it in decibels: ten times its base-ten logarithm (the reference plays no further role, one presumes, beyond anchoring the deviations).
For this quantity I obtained 4.0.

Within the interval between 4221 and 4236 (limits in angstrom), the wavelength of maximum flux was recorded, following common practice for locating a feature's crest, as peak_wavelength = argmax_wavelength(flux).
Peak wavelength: 4229.32 angstrom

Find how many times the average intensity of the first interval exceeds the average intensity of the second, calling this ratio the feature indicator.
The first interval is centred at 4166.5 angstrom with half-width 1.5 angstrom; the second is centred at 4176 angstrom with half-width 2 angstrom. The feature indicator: 1.03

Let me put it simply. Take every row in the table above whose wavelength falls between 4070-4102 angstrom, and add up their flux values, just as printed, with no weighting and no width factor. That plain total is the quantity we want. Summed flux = 285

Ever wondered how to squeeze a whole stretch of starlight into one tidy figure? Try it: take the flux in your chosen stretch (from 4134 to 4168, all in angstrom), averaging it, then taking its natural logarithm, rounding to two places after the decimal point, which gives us 3.13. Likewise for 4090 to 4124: 2.61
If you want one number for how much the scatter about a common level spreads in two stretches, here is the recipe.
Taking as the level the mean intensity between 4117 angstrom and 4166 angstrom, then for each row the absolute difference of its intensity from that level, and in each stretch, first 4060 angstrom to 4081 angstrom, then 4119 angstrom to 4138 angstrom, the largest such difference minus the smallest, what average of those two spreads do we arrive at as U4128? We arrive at 2.9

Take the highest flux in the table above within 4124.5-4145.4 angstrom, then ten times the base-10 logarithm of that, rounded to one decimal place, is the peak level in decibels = 13.9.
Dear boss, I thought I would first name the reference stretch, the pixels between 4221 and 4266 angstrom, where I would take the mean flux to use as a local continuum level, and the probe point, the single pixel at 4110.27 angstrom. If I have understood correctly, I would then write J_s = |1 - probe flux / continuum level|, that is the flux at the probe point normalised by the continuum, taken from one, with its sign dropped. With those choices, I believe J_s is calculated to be 0.38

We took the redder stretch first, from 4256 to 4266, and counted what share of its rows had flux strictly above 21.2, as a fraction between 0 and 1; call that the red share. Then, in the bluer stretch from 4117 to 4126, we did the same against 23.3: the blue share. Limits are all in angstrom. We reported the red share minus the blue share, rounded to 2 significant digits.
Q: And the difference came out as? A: 1.0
